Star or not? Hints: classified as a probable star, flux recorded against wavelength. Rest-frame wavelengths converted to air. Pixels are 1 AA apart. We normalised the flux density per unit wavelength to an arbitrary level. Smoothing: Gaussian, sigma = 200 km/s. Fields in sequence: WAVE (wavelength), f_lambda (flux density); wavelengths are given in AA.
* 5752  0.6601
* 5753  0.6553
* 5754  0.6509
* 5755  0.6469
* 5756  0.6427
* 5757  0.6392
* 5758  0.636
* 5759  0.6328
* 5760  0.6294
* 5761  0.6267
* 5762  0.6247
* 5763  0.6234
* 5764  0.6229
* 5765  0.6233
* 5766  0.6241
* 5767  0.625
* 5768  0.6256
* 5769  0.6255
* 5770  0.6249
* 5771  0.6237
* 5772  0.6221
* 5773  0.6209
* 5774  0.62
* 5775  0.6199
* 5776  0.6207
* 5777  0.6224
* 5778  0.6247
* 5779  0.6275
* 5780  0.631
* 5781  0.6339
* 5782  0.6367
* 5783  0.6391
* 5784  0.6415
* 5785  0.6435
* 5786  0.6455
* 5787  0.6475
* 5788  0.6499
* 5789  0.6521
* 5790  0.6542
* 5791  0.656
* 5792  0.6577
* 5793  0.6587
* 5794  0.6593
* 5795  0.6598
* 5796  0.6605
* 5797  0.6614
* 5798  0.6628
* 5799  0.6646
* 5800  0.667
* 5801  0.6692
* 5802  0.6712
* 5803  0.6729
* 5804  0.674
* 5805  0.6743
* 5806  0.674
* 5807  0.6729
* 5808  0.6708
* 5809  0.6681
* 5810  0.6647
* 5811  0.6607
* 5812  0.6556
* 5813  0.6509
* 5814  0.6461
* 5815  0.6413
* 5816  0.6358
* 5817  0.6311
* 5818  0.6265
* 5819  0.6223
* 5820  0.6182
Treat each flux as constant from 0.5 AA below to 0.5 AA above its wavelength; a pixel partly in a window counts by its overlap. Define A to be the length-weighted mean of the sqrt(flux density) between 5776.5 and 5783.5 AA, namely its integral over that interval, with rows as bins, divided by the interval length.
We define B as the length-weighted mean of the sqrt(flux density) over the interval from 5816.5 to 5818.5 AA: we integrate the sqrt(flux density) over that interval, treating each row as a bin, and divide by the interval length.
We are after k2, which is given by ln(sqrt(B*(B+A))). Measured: 0.115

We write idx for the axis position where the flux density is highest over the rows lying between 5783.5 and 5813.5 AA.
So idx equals 5805 AA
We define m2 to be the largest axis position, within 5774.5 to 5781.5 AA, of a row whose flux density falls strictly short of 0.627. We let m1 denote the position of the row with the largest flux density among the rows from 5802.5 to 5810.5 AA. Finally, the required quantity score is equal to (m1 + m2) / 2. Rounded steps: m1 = 5805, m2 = 5778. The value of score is 5791.5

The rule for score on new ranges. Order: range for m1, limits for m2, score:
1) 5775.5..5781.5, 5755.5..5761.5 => 5771.0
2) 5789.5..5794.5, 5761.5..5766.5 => 5780.0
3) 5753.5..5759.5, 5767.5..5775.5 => 5764.5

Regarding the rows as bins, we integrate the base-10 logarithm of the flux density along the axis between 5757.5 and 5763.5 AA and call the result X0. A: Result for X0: -1.21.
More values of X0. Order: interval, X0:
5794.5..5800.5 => -1.07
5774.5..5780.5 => -1.23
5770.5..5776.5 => -1.24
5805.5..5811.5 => -1.05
